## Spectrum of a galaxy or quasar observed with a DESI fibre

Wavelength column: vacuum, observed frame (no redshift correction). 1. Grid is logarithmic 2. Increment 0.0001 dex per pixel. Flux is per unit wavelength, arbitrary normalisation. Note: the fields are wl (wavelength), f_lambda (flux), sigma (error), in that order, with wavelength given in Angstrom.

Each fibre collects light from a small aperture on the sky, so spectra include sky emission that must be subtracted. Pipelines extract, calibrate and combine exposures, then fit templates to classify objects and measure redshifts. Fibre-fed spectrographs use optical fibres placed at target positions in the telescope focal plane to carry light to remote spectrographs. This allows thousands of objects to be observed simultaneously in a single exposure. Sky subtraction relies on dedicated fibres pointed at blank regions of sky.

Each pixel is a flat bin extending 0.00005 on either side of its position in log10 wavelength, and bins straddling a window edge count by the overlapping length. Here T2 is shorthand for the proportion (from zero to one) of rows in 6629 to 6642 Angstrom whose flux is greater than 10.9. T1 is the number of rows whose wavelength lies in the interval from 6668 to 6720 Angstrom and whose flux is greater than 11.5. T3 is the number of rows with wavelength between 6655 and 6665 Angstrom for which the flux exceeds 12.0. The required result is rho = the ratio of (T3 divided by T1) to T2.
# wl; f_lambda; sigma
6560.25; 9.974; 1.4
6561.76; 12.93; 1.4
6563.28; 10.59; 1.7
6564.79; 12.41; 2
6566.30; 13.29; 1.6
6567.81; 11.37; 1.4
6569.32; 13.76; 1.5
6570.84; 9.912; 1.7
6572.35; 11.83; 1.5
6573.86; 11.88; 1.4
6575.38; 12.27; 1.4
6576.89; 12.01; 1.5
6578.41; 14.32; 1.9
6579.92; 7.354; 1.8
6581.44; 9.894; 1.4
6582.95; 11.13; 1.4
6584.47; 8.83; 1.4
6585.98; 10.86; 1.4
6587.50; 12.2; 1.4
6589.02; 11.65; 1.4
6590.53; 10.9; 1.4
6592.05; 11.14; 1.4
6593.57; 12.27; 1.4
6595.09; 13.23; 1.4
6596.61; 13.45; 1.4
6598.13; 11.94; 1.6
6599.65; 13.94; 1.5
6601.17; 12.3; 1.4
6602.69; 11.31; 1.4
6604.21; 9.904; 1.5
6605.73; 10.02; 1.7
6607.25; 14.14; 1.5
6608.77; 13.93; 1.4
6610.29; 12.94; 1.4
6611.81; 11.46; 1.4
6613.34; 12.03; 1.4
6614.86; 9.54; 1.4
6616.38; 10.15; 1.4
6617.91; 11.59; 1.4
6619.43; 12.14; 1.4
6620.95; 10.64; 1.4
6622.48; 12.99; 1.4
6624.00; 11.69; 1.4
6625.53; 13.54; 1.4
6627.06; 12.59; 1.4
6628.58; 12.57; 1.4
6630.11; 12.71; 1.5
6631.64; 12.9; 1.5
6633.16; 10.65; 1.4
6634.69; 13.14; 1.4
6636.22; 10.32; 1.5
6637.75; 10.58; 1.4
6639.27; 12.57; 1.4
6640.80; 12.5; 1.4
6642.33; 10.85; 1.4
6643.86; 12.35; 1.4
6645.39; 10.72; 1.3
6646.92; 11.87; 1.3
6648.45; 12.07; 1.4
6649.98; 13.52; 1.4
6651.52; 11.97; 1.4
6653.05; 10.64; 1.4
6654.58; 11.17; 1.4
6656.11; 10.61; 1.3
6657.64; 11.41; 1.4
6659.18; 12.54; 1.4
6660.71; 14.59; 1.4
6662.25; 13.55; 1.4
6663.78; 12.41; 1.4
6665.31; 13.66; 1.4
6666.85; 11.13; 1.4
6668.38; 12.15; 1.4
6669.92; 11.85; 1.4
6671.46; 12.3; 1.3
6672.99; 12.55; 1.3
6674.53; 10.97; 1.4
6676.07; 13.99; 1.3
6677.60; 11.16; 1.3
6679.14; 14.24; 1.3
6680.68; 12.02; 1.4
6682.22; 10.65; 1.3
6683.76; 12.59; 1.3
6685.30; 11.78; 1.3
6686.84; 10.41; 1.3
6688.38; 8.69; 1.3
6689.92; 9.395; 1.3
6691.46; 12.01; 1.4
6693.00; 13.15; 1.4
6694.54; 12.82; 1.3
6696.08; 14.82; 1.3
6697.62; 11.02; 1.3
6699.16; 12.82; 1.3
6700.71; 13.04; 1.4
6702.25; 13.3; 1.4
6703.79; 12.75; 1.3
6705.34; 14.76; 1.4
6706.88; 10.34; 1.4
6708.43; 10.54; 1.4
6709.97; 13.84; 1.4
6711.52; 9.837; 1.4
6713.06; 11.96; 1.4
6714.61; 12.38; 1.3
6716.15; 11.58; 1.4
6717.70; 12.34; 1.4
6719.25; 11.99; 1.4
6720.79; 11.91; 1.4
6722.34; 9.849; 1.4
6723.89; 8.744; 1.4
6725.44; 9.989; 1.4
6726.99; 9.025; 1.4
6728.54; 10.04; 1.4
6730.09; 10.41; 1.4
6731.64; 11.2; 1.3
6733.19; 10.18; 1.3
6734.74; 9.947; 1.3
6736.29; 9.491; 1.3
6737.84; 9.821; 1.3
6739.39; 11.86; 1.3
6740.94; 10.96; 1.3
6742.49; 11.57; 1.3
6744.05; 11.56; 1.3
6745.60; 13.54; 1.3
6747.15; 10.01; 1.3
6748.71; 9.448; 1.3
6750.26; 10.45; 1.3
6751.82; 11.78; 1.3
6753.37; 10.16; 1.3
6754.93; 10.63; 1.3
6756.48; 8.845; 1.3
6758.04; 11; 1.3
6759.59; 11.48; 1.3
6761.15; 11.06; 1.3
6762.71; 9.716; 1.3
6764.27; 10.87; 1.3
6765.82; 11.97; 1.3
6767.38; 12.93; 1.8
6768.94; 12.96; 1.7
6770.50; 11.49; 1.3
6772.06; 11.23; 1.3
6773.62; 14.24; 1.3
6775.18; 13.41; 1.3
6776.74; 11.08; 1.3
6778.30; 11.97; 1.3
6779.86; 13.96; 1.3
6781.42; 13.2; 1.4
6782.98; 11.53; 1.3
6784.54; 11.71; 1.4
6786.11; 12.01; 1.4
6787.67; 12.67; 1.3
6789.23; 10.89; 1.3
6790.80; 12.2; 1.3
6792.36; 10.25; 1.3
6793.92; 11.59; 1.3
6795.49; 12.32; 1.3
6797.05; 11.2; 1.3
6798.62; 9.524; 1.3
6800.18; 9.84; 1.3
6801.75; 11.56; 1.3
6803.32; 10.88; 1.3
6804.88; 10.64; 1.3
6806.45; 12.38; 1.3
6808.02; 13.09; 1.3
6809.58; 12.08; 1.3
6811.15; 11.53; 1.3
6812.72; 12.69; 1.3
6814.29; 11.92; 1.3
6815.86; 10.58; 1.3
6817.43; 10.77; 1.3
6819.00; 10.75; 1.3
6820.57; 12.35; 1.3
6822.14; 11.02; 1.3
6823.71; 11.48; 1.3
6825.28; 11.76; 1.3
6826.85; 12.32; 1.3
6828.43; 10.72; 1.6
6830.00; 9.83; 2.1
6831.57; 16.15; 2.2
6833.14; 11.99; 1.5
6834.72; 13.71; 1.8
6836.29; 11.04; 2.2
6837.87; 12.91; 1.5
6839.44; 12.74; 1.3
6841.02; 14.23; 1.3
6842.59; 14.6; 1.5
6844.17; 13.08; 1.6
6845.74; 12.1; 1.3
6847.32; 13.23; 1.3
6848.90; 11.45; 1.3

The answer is 0.3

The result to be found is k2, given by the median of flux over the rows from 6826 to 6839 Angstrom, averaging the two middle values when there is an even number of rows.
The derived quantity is 12.2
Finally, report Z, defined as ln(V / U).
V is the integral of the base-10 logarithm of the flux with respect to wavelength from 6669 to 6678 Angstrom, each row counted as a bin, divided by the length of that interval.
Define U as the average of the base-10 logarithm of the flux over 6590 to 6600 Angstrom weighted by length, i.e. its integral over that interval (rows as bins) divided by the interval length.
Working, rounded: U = 1.09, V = 1.08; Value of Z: -0.01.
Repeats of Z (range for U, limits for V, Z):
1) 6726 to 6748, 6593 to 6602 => 0.08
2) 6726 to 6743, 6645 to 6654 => 0.05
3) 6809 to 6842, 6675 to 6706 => 0.01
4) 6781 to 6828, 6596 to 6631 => 0.02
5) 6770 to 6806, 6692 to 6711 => 0.03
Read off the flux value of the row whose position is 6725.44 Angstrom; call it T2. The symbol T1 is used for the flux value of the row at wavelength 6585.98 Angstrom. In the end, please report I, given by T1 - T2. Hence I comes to 0.87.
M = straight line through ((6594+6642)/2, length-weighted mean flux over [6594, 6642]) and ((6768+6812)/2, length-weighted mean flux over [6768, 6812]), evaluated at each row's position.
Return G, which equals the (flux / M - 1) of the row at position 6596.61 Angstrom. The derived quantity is 0.12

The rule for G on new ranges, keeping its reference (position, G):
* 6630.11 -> 0.06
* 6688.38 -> -0.27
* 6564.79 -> 0.03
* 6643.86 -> 0.03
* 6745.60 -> 0.14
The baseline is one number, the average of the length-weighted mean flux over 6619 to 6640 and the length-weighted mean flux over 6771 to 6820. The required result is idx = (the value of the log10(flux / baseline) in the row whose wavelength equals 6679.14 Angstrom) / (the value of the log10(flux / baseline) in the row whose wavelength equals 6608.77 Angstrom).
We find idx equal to 1.1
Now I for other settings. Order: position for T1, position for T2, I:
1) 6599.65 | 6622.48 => 0.95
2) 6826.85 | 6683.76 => -0.27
